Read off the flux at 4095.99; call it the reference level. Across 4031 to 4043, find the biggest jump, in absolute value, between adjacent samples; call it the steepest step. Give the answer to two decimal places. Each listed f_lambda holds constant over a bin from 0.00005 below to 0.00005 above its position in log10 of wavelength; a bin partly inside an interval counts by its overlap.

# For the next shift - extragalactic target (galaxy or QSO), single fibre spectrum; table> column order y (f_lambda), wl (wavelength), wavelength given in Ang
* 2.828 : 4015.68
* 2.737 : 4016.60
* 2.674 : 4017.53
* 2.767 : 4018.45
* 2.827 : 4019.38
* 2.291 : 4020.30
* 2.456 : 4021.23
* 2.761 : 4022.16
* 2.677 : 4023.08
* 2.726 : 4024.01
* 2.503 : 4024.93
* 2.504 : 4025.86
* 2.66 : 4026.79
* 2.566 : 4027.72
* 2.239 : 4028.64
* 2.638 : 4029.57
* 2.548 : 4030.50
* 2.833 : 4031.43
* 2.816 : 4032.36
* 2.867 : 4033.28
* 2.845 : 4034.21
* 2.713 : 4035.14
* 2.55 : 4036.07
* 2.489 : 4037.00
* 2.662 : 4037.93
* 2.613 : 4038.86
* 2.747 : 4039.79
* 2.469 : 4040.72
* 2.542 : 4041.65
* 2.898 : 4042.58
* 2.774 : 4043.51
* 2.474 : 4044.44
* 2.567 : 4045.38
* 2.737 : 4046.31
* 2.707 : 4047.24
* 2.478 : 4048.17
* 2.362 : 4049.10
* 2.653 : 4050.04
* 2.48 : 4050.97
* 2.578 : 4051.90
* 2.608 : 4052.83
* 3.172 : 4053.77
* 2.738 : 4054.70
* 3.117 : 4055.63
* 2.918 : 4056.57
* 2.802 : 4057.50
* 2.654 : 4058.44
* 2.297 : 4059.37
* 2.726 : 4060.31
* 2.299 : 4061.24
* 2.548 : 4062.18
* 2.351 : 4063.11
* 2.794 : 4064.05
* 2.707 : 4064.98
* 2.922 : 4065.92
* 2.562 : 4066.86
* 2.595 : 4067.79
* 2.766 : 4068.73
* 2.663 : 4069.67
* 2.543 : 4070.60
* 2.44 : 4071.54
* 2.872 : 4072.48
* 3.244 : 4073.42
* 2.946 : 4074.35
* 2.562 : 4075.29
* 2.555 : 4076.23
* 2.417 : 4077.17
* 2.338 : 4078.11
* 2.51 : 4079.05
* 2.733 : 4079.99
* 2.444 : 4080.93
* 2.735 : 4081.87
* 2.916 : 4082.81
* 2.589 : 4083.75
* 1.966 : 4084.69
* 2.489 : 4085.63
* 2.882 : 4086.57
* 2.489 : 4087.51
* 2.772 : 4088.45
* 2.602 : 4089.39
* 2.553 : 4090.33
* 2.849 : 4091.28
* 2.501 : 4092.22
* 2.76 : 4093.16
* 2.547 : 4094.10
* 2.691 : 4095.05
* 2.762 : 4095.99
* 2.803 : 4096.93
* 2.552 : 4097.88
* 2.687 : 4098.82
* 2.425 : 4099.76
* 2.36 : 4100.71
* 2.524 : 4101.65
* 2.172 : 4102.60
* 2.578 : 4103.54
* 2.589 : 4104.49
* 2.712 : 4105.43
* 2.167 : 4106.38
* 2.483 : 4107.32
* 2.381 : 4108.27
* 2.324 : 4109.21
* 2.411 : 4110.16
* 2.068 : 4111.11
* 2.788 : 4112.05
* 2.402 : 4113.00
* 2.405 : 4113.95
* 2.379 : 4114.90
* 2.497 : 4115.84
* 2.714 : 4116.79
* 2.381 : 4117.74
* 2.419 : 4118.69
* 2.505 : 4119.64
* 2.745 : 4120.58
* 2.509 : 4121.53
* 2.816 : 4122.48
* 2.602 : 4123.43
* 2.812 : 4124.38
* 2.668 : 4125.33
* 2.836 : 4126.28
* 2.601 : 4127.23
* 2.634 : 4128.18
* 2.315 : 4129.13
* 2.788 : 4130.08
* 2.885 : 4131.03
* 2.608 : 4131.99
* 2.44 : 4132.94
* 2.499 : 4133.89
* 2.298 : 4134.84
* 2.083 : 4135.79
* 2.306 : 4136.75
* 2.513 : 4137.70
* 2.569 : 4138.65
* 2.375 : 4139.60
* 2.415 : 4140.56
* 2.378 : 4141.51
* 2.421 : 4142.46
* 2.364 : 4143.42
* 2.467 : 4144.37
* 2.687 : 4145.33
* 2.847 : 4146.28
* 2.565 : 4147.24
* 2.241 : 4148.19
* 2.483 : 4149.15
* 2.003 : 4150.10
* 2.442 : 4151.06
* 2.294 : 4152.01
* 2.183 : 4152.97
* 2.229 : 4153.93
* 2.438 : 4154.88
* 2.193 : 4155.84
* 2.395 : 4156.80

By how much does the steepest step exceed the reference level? -2.41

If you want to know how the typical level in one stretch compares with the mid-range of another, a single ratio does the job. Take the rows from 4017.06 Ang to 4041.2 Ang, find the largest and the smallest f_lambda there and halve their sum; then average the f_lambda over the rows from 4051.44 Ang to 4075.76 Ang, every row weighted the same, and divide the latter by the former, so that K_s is 1.06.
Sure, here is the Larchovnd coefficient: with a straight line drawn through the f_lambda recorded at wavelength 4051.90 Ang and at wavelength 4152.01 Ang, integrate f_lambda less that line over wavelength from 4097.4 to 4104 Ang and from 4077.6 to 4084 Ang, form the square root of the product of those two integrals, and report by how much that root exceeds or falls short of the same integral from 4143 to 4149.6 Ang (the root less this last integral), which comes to -1.0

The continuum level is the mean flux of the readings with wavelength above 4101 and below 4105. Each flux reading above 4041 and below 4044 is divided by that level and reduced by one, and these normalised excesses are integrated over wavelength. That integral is 0.31 Ang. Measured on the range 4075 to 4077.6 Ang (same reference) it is 0.05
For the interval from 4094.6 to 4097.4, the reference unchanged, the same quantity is 0.33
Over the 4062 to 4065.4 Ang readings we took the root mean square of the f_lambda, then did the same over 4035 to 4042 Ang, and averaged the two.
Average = 2.60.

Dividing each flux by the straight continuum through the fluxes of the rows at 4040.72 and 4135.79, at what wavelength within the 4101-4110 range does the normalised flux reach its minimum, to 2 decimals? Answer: 4102.60 Ang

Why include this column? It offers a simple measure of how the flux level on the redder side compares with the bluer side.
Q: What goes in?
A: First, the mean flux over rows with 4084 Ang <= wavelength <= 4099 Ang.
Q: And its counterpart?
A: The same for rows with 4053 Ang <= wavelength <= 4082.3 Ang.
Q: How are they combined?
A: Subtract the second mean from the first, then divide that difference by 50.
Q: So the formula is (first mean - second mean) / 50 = -0.0011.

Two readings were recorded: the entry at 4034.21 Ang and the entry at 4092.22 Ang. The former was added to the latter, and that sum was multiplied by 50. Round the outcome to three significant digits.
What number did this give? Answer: 267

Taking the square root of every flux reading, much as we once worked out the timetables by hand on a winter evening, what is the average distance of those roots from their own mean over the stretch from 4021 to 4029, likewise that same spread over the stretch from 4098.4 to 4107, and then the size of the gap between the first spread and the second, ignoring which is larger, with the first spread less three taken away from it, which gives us 2.97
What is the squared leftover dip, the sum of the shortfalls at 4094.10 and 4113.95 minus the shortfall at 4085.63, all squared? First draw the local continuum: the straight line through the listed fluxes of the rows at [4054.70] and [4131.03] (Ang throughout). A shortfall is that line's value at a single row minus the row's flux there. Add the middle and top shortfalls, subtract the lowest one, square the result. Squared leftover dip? 0.16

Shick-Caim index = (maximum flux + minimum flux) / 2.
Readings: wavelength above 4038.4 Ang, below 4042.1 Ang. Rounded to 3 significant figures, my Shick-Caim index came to 2.61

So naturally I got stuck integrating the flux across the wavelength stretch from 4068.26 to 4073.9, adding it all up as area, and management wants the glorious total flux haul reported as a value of 15.5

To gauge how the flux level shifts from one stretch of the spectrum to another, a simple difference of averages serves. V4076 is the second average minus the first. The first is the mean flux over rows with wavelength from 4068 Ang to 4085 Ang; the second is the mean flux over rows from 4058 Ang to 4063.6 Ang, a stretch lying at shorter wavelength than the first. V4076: -0.15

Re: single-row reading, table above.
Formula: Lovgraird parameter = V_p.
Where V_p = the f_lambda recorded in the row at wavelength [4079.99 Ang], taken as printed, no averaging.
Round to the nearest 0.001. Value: 2.733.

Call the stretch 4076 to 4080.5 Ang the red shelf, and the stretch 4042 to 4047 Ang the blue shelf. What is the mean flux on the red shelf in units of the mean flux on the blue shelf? 0.933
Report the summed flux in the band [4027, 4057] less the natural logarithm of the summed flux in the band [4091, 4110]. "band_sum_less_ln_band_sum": 81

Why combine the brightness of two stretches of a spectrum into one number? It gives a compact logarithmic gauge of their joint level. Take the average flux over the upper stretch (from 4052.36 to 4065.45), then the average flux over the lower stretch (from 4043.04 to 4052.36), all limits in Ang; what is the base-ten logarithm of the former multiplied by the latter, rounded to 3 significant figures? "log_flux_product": 0.842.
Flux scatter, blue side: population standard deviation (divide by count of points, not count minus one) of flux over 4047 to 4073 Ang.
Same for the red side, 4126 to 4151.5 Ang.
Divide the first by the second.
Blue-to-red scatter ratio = 1.0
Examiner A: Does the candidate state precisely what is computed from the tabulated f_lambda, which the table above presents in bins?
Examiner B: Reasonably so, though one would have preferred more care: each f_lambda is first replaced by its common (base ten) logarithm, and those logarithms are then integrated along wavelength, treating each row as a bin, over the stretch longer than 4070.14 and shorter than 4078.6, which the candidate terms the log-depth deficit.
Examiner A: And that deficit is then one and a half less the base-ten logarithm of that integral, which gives 0.948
